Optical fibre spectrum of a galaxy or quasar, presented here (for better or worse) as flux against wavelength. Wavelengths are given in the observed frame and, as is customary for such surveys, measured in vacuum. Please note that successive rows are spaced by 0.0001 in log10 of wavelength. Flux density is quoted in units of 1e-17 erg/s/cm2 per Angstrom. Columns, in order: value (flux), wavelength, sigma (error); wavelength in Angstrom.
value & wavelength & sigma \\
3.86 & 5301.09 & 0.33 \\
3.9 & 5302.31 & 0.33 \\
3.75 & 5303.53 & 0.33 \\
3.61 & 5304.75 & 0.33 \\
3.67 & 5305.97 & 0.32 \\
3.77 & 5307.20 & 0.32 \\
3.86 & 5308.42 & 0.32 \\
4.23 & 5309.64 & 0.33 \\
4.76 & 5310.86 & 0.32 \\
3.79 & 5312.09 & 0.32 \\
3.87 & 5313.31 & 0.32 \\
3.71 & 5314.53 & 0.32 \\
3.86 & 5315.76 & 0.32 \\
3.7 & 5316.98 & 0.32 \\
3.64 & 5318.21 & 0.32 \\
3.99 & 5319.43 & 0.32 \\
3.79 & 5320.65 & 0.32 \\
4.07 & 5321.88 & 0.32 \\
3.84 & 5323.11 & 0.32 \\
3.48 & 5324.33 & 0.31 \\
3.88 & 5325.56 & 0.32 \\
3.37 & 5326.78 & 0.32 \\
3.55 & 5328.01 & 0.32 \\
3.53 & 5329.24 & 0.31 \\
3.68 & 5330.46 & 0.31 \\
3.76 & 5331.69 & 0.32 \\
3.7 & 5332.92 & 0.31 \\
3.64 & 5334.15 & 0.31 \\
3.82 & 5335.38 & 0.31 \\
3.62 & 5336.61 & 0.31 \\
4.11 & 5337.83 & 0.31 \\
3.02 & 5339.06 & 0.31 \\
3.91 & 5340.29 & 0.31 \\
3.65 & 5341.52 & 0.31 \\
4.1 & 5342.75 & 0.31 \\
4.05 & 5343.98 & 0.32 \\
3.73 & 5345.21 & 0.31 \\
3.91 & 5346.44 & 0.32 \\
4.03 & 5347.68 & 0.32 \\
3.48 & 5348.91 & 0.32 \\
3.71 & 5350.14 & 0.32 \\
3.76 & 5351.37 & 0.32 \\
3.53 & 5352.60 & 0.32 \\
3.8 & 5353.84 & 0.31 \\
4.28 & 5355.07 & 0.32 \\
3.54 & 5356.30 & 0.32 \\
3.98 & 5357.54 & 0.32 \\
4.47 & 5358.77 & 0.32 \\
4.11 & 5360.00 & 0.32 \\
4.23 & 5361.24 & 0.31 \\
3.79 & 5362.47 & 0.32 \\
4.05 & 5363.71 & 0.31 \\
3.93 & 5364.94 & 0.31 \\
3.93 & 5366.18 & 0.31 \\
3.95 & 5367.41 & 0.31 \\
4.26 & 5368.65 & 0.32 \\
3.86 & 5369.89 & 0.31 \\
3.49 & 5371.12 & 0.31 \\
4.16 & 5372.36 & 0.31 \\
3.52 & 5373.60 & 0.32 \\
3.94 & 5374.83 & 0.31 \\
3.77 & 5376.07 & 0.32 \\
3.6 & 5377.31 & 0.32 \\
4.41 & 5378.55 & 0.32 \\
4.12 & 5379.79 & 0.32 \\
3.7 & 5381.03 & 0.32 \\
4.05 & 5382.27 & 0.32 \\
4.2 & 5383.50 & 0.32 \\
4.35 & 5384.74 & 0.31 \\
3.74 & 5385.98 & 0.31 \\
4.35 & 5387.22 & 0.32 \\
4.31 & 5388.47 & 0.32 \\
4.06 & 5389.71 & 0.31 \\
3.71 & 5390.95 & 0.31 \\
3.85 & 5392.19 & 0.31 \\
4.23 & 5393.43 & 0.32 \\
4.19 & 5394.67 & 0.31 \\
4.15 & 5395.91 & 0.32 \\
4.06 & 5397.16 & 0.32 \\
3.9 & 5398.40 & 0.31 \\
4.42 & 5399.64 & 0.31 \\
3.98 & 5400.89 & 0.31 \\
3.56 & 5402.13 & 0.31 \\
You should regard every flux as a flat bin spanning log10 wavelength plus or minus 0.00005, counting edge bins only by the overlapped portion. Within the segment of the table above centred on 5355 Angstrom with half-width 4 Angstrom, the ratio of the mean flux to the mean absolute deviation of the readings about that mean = 14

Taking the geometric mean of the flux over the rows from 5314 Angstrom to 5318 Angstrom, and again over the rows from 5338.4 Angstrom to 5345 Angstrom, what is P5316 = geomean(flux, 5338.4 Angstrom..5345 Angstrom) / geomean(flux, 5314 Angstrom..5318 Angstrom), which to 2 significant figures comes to 0.99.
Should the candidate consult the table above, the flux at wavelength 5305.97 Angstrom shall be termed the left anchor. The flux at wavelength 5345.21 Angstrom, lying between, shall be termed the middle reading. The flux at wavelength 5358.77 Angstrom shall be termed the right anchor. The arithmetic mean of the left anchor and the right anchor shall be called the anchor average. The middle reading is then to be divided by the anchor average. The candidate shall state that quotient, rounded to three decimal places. 0.916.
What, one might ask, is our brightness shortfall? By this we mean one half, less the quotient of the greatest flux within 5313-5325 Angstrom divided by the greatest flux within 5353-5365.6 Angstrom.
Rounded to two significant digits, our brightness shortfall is -0.41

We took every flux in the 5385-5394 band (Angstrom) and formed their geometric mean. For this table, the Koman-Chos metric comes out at 4.0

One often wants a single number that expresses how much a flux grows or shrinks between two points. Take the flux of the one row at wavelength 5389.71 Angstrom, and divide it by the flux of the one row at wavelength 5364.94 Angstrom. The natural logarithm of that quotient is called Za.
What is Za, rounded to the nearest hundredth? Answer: 0.03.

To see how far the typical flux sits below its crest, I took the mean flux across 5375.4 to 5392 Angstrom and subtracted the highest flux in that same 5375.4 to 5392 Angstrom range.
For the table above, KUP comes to -0.4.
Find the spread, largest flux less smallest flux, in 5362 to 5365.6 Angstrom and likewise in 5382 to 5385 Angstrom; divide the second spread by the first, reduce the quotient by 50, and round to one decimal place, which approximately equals -48.8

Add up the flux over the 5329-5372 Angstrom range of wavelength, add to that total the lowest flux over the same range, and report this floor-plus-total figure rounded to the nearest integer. 137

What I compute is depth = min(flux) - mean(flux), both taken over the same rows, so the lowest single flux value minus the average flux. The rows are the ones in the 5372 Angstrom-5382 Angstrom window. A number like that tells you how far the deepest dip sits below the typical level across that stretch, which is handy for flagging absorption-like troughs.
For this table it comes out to -0.38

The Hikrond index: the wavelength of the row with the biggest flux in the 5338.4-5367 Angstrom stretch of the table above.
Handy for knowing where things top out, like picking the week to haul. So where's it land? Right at 5358.77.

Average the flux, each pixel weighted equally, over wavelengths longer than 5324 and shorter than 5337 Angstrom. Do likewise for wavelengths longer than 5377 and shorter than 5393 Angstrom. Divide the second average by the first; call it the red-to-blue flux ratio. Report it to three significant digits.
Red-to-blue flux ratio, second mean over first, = 1.11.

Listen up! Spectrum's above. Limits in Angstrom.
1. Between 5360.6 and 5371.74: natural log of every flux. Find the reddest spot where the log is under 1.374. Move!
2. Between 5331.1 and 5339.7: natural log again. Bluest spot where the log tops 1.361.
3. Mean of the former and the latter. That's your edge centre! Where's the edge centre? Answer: 5354.5 Angstrom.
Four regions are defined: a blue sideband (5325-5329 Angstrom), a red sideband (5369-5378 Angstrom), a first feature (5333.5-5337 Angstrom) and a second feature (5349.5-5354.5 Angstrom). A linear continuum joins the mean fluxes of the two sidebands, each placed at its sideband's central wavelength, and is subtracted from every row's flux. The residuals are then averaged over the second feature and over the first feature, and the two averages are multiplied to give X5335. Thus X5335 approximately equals 0.001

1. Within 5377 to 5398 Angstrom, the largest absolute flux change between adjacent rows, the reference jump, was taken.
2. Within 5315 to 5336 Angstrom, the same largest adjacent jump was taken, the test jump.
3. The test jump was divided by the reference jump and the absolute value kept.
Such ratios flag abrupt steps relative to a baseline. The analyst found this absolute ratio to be 0.63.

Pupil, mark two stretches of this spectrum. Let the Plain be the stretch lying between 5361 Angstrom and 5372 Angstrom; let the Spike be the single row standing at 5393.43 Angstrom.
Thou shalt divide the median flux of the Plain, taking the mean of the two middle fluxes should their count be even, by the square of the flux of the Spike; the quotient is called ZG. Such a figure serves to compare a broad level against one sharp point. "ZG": 0.220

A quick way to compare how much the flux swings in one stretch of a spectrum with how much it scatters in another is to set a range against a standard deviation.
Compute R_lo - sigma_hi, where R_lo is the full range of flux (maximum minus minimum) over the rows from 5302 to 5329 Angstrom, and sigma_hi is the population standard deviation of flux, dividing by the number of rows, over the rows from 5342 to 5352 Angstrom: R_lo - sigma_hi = 1.2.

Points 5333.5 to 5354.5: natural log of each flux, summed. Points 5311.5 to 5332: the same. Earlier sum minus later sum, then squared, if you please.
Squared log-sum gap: 0.01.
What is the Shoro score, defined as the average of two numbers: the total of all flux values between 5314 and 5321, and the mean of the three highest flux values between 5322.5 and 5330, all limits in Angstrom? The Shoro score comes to 13.2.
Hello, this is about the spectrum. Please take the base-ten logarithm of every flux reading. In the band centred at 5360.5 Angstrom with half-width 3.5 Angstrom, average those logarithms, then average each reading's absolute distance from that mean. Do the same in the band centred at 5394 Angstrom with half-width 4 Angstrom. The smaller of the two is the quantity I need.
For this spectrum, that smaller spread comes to 0.017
